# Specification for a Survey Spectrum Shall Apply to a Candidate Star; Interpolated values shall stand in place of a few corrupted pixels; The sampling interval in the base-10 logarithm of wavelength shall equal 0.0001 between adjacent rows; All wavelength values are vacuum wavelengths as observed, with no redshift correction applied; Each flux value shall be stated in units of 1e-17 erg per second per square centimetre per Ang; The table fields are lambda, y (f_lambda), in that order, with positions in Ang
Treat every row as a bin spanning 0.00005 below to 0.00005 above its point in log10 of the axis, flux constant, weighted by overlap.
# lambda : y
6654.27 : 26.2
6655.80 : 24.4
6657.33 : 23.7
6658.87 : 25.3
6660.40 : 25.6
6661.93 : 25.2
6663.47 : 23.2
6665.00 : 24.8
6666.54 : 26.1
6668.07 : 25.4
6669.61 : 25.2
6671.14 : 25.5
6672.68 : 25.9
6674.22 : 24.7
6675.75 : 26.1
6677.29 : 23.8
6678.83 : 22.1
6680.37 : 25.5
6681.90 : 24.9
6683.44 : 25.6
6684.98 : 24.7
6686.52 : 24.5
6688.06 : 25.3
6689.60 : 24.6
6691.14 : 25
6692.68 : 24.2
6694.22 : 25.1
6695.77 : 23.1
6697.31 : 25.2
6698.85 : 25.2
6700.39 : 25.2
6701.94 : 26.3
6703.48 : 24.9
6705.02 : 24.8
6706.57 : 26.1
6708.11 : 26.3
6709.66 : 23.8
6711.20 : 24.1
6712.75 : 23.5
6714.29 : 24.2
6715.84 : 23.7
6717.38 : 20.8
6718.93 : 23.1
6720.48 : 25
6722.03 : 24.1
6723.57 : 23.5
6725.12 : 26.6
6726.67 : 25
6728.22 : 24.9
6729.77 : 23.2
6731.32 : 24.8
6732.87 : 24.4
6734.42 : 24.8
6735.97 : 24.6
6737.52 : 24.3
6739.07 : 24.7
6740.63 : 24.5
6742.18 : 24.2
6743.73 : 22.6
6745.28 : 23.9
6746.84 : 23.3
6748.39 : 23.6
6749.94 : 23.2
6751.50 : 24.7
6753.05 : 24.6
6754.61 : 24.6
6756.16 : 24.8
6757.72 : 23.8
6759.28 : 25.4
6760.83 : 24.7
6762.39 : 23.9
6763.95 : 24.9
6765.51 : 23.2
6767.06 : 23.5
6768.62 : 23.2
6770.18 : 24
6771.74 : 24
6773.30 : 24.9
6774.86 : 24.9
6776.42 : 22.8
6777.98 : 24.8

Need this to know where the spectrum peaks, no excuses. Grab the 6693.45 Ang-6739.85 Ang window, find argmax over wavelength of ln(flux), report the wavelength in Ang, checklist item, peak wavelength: 6725.12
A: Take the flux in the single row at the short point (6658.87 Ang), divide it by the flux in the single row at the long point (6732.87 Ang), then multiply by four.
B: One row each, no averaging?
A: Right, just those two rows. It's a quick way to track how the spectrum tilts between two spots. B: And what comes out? 4.1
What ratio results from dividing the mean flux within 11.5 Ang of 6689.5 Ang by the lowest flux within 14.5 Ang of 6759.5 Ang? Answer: 1.06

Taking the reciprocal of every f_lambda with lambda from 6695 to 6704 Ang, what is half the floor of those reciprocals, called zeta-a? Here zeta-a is 0.0190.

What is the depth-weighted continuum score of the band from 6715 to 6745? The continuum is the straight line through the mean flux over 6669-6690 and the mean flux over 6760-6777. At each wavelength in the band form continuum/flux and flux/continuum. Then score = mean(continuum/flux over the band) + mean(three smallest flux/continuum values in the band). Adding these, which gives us 1.92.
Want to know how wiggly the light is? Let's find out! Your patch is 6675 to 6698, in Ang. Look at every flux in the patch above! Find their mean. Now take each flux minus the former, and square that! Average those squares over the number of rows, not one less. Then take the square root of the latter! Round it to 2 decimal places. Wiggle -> 0.99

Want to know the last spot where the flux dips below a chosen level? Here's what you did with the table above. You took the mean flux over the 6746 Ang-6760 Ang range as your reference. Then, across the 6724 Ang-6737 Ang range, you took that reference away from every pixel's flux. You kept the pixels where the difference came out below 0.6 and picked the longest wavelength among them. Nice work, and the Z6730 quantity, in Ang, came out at 6735.97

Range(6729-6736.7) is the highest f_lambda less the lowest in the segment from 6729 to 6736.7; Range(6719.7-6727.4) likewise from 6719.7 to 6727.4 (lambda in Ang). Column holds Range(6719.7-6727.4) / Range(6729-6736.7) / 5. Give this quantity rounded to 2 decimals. 0.39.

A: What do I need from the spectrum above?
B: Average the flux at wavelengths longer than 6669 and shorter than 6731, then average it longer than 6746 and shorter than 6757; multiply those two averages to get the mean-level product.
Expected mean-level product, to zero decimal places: 594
